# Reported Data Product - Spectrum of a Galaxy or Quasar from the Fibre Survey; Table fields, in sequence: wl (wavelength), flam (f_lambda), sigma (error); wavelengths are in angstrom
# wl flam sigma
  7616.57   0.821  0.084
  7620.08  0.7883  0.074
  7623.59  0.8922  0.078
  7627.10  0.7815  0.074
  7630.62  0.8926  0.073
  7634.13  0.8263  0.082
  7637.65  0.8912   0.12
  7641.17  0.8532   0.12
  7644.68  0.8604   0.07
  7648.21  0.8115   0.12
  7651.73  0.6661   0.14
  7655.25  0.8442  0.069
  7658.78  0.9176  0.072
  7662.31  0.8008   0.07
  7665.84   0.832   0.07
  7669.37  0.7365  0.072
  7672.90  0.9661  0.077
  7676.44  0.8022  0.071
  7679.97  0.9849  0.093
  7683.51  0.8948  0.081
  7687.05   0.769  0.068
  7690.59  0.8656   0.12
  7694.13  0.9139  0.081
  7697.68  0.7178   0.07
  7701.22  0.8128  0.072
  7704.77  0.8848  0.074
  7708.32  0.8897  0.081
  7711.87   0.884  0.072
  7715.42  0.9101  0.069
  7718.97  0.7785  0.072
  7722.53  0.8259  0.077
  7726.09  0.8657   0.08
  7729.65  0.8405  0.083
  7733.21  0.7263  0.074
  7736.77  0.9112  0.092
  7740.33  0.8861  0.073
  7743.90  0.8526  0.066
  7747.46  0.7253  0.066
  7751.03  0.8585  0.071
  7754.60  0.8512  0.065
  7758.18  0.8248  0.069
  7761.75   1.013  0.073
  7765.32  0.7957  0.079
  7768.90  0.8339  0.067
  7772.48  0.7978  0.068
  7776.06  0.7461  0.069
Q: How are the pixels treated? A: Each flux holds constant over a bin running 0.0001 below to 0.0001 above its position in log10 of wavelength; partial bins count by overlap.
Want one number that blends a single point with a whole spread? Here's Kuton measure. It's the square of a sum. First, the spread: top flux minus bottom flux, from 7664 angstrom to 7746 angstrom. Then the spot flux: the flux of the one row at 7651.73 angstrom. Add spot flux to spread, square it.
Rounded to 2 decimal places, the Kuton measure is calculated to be 0.87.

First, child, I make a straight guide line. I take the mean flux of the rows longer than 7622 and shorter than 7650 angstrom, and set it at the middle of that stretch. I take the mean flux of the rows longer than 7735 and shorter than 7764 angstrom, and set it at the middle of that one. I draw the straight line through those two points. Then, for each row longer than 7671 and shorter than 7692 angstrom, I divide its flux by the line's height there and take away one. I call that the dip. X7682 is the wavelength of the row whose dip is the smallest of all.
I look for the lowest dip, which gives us 7687.05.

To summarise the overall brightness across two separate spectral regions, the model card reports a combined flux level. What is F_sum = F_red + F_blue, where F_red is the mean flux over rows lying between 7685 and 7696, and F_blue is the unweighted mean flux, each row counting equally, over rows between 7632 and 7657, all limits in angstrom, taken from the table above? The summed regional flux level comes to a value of 1.67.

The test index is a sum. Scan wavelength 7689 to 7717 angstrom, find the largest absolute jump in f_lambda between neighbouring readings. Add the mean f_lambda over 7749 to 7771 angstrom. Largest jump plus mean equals 1.06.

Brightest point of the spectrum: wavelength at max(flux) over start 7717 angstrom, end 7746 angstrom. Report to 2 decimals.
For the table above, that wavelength 7736.77 angstrom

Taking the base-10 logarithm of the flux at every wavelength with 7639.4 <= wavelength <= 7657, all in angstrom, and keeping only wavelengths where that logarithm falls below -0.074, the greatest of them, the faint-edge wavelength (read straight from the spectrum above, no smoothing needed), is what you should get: 7651.73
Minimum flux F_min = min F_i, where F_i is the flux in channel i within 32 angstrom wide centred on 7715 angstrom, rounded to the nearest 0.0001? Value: 0.7785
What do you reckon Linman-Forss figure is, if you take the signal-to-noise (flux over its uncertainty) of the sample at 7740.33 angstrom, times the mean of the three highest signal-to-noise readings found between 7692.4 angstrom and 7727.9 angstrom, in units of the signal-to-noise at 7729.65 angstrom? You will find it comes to 15.0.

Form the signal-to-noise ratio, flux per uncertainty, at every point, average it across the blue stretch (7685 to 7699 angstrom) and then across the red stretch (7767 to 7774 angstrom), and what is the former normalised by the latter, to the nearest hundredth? 0.83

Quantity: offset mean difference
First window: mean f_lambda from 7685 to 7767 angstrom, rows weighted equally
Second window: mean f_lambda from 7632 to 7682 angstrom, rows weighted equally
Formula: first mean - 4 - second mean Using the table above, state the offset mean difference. -4.00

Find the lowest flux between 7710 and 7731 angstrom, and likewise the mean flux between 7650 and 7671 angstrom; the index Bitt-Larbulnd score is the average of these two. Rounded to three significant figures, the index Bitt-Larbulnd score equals 0.789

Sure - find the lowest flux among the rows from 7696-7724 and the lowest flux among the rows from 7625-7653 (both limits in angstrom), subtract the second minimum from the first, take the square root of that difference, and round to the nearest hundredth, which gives 0.23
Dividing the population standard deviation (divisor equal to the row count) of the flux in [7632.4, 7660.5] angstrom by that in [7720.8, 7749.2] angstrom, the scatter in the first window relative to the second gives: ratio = 1.1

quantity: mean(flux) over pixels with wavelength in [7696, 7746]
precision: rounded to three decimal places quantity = 0.842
